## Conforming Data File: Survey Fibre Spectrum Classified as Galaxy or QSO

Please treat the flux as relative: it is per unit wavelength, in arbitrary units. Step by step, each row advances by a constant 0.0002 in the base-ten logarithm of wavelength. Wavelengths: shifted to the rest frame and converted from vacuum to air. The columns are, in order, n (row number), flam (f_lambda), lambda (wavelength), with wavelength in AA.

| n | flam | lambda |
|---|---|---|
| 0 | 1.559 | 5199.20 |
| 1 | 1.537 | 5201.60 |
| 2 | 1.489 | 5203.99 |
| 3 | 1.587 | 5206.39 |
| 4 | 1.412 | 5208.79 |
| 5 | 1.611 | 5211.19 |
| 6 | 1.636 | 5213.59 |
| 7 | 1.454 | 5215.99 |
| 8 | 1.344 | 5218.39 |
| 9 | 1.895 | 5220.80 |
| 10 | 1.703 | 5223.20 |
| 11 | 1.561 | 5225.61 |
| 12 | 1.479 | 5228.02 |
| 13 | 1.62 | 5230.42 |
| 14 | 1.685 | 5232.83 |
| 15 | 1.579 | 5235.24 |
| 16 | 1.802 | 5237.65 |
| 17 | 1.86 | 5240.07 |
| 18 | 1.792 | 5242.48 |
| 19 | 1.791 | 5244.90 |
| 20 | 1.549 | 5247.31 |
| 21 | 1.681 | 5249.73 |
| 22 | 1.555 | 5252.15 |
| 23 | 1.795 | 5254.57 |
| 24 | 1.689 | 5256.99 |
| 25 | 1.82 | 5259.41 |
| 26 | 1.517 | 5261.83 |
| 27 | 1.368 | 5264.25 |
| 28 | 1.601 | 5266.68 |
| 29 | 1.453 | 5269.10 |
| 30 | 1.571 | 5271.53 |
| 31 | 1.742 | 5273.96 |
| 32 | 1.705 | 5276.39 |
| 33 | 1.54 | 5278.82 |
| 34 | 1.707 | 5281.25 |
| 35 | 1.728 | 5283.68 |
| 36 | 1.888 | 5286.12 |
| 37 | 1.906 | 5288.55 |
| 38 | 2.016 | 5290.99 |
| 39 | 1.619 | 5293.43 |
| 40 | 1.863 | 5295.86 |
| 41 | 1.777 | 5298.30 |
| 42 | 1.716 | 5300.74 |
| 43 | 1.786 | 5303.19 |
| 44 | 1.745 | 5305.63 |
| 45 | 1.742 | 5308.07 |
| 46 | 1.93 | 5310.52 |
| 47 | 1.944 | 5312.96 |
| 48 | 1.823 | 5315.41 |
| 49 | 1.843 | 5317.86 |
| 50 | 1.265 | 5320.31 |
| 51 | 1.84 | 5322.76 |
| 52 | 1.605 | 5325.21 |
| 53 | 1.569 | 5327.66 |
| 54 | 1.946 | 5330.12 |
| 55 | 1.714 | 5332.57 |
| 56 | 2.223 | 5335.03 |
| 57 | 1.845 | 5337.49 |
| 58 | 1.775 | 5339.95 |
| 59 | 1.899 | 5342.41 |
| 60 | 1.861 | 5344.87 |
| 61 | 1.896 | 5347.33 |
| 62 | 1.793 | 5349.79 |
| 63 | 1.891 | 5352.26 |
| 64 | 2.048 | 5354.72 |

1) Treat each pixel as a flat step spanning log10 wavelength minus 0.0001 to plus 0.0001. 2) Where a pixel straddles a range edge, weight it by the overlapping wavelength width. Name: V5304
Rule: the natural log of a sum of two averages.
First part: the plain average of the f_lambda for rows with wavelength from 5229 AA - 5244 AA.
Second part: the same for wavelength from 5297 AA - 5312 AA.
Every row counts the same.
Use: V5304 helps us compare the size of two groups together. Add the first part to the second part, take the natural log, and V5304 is 1.25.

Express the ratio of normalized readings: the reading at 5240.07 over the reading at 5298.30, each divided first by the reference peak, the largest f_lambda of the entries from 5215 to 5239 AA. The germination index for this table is 1.05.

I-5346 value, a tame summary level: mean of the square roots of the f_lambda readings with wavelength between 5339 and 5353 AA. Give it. 1.361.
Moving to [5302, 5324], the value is 1.328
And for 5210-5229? 1.258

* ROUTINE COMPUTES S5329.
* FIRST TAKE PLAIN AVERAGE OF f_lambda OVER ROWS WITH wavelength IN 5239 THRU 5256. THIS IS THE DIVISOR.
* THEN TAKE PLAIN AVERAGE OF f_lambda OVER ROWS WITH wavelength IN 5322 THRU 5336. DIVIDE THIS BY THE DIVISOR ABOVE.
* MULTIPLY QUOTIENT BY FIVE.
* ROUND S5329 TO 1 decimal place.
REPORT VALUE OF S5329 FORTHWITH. 5.3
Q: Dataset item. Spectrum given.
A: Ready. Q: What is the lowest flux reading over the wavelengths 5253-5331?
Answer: 1.265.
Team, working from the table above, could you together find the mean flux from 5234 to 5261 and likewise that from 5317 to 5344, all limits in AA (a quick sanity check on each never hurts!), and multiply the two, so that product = 3.05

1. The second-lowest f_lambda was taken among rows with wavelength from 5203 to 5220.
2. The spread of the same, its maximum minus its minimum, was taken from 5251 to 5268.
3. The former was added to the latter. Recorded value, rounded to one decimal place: 1.9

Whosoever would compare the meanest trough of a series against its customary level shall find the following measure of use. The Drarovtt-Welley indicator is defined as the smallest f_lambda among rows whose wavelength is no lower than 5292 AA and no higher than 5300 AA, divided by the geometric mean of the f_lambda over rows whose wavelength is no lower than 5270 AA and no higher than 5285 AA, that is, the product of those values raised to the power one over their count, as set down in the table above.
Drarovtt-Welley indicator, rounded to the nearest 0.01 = 0.97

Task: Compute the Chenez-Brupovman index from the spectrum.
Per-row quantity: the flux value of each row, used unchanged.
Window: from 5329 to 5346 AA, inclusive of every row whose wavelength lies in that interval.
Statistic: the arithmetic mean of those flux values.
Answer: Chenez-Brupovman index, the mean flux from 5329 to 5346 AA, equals 1.89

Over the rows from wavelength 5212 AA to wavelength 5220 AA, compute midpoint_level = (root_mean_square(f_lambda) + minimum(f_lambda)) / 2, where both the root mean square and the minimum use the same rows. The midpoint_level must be 1.41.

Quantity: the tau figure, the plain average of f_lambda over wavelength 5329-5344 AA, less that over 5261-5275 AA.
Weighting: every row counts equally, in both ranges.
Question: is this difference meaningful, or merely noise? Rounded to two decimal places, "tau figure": 0.36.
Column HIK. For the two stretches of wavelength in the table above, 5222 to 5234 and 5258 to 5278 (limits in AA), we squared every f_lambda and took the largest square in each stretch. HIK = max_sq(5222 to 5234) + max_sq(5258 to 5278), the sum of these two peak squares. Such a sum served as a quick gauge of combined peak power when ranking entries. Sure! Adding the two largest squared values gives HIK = 6.21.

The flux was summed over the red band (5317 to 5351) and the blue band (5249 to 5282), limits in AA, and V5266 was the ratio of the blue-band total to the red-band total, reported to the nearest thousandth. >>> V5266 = 0.907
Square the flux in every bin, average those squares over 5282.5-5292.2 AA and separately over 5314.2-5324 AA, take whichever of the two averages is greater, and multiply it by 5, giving 17.8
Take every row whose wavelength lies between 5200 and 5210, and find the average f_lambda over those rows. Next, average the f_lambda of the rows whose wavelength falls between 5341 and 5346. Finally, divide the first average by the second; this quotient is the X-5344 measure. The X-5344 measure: 0.80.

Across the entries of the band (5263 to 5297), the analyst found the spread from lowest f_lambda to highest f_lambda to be 0.6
